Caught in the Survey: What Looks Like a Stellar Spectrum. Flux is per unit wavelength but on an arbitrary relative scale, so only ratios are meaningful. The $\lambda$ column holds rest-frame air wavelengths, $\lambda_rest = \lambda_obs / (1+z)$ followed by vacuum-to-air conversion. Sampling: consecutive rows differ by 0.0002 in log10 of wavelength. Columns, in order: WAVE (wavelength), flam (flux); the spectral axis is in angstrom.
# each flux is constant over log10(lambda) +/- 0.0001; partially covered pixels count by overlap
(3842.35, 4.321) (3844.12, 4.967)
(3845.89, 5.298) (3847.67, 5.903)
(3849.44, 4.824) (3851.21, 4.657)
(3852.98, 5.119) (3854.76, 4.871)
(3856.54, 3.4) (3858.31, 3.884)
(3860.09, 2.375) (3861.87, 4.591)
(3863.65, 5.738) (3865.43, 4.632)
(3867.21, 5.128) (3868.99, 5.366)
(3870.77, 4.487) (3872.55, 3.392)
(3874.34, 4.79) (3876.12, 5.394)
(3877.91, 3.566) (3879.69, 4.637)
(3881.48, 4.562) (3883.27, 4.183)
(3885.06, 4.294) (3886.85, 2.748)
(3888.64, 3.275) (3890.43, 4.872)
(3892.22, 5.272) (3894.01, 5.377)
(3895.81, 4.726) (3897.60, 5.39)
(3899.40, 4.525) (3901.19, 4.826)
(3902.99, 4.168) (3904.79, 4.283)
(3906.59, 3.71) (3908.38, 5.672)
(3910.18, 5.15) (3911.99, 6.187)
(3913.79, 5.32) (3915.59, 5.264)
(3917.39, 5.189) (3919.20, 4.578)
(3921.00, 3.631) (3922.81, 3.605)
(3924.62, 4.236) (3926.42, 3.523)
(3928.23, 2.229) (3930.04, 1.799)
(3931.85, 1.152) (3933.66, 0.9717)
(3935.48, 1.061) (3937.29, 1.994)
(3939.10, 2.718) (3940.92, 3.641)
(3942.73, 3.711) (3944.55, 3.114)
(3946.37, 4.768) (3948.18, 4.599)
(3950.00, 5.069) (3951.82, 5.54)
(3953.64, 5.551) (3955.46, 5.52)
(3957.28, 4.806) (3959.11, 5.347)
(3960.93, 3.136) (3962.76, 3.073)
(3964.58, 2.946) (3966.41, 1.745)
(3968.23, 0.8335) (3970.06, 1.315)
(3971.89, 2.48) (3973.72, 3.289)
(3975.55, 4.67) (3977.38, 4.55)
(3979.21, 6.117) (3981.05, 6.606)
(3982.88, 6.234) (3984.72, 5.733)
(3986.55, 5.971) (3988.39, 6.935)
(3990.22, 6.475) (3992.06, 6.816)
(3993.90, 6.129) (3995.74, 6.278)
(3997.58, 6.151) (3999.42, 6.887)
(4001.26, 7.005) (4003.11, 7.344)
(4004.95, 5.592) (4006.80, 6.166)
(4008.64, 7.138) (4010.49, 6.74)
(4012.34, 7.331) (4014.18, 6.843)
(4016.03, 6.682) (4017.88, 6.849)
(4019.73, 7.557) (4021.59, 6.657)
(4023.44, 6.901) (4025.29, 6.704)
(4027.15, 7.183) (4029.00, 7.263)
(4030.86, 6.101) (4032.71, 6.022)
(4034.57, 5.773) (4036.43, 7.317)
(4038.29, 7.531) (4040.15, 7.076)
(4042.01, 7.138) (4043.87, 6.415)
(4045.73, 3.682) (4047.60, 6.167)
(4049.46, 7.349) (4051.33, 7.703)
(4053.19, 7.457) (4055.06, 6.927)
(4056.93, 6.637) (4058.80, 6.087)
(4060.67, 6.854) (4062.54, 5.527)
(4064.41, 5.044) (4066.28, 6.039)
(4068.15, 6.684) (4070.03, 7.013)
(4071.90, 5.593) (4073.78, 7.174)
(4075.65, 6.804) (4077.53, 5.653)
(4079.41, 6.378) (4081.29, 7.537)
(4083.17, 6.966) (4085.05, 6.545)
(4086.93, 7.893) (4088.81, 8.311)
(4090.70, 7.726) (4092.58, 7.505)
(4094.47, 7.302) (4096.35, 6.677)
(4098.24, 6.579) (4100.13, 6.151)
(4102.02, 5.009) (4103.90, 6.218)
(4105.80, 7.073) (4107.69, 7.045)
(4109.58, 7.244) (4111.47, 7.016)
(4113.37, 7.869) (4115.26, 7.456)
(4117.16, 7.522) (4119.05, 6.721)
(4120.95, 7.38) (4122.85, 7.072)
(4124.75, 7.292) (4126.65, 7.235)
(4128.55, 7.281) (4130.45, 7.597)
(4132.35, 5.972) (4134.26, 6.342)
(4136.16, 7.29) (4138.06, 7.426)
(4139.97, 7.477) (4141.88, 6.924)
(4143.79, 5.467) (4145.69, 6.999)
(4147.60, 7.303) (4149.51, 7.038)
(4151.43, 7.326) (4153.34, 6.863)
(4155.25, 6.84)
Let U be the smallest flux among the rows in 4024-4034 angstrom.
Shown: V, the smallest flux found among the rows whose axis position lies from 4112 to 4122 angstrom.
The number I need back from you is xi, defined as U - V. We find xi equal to -0.7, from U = 6.022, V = 6.721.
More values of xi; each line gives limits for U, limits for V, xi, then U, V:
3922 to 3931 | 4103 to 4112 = -4.4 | 1.799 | 6.218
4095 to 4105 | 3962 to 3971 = 4.2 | 5.009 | 0.8335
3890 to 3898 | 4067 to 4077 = -0.9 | 4.726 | 5.593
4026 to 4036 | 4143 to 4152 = 0.3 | 5.773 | 5.467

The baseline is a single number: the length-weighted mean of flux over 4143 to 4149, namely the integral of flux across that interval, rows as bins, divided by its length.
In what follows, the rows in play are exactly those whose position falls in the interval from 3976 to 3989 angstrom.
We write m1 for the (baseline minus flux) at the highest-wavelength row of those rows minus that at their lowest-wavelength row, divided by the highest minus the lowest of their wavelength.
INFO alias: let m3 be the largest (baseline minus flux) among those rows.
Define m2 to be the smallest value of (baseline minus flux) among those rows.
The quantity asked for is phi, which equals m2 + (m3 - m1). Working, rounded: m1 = -0.22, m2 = -0.3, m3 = 2.11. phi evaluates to 2.1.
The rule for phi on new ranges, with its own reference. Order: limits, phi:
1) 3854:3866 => 5.2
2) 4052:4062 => -0.3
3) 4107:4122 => -1.2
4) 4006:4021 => -0.3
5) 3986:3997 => 0.5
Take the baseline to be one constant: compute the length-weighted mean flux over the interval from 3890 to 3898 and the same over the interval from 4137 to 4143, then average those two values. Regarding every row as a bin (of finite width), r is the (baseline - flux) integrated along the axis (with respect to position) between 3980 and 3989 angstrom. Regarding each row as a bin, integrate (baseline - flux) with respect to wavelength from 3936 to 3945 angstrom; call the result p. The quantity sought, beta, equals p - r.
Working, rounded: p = 29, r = -1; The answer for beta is 30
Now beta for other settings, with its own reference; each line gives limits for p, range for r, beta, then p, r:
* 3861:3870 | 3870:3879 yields -7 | 10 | 17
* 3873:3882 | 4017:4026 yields 22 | 15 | -7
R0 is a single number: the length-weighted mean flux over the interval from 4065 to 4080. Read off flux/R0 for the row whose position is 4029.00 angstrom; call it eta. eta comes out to 1.14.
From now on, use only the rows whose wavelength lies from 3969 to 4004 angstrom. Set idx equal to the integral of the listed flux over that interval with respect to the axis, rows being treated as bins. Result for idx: 196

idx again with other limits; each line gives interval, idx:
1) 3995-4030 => 238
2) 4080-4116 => 254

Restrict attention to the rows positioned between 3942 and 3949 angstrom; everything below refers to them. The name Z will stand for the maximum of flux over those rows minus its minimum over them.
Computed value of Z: 1.7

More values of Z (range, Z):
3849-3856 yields 0.5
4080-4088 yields 1.3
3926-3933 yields 2.4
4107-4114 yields 0.9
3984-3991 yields 1.2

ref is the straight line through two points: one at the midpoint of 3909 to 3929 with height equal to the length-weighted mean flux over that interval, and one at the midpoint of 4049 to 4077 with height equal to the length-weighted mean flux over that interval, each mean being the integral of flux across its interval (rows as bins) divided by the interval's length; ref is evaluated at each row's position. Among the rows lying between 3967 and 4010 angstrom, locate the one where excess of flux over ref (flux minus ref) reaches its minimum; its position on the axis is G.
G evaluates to 3968.23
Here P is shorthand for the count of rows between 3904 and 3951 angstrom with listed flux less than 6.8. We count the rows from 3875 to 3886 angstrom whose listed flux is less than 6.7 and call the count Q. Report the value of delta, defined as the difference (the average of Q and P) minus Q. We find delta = 10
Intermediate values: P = 26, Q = 6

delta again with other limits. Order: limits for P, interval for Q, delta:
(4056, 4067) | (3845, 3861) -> -2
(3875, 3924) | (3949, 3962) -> 10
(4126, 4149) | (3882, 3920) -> -9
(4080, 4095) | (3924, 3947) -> -6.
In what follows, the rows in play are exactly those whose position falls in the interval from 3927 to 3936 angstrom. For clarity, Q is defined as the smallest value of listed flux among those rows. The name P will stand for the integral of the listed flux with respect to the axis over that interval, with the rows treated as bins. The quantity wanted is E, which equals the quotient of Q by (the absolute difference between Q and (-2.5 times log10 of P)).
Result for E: 0.25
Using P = 14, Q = 0.9717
